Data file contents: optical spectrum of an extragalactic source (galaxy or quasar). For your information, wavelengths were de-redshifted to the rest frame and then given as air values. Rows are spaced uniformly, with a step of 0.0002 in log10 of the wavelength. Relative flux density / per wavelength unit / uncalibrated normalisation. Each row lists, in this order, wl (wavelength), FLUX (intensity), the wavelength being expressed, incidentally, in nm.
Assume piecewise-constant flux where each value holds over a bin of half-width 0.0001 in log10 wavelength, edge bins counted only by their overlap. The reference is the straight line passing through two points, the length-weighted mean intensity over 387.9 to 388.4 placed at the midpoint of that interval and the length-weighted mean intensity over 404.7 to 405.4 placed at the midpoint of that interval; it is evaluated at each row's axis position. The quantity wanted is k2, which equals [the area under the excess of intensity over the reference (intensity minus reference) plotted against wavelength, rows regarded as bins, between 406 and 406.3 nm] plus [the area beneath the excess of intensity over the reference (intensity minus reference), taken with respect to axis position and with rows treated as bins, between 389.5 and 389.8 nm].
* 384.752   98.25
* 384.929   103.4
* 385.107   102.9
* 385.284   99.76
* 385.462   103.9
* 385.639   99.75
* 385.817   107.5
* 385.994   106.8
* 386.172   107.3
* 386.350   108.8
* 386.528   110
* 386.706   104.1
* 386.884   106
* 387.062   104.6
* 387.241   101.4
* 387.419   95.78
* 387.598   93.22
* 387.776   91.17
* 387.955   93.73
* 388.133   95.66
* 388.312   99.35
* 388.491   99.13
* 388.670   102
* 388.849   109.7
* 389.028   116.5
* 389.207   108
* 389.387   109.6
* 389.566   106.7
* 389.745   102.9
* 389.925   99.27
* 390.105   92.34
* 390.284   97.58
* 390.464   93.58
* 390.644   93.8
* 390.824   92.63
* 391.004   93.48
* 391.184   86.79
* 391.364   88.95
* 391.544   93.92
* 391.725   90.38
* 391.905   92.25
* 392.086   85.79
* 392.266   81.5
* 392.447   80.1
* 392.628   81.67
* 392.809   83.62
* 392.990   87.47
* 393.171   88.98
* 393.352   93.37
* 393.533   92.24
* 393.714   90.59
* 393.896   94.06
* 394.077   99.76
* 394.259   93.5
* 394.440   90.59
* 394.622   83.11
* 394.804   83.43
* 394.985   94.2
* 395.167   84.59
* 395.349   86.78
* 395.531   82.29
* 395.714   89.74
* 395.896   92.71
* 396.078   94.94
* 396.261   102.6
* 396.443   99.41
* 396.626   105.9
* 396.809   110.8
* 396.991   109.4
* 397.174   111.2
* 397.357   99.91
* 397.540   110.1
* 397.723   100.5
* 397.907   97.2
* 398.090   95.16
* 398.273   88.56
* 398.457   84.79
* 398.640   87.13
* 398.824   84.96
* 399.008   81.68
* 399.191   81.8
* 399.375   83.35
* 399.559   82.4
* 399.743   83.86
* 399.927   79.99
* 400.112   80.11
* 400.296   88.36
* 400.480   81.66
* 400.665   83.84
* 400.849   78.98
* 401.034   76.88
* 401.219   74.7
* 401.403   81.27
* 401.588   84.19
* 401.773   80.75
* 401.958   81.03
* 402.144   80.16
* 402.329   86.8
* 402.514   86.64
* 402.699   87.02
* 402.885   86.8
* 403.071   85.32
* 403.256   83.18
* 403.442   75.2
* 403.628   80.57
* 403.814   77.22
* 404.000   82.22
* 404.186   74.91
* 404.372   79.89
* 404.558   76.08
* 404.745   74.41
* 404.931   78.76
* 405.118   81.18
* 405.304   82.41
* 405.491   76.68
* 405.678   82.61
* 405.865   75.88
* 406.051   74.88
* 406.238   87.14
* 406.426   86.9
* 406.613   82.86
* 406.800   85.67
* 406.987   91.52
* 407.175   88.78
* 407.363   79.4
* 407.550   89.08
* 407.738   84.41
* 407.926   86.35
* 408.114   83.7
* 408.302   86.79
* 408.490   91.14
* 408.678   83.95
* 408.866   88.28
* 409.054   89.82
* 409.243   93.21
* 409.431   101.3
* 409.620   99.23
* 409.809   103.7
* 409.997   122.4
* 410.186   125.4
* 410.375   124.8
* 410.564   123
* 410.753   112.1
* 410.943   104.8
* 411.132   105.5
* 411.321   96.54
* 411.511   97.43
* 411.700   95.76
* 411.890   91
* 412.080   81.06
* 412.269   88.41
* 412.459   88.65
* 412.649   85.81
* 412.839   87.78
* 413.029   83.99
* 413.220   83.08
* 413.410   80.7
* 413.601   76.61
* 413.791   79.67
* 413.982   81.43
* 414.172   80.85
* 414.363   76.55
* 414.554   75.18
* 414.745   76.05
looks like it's 4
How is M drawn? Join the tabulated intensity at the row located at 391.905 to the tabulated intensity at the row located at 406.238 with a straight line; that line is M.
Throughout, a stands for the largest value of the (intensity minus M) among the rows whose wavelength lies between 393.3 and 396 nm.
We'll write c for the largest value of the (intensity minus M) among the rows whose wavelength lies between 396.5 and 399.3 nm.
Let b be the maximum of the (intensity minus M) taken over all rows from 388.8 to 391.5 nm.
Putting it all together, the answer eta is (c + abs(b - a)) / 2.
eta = 18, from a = 8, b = 23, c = 21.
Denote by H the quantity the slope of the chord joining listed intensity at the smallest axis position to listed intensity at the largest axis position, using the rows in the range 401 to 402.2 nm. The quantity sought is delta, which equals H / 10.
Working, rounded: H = 3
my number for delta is 0.3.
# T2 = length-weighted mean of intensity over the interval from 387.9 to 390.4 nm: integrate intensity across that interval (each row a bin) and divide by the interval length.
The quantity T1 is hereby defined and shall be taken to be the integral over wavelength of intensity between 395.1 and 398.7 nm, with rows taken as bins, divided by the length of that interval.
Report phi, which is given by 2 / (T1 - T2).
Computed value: -0.36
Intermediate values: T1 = 97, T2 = 102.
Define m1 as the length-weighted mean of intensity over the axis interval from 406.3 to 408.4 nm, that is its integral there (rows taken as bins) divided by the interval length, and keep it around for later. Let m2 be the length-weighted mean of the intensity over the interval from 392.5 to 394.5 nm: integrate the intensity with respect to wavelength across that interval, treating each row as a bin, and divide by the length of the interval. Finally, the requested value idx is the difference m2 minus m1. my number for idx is 4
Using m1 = 86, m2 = 90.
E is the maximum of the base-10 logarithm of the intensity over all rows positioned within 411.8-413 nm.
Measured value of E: 1.96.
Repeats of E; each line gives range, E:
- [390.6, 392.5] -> 1.97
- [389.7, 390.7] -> 2.01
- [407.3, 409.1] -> 1.96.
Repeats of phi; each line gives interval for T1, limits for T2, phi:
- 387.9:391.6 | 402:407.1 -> 0.12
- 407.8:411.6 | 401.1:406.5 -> 0.10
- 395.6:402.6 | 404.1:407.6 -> 0.25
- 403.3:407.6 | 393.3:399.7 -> -0.16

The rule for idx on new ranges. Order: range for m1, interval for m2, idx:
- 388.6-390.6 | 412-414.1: -20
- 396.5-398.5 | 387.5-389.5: 0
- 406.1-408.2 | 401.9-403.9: -3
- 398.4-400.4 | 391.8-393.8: 4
